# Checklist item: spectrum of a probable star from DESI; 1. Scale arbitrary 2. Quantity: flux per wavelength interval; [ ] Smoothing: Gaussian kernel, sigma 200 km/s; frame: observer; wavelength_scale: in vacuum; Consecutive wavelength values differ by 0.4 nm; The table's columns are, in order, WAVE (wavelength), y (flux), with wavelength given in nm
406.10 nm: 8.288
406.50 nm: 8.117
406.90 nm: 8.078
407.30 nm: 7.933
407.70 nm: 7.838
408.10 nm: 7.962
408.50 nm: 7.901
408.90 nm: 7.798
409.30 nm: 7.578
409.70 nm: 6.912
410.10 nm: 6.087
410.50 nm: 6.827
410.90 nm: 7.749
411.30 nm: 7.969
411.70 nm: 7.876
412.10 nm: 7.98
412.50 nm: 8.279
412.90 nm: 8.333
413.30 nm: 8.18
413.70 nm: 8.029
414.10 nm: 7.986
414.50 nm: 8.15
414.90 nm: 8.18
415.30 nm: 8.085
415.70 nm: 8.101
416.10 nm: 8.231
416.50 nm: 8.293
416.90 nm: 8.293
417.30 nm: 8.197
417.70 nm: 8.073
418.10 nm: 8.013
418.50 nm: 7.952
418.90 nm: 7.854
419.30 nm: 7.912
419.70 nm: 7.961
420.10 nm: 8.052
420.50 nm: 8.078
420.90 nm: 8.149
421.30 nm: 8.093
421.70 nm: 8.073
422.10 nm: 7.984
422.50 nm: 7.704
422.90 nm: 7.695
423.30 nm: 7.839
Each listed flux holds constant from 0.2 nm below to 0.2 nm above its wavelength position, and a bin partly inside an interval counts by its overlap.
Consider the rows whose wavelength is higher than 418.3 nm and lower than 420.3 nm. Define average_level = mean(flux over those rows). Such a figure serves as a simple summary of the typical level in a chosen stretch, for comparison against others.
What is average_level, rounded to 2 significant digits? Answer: 7.9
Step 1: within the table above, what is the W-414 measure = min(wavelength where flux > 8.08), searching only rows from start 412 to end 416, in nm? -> 412.50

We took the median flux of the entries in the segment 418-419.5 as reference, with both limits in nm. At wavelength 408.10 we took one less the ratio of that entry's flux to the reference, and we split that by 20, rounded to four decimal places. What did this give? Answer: -0.0002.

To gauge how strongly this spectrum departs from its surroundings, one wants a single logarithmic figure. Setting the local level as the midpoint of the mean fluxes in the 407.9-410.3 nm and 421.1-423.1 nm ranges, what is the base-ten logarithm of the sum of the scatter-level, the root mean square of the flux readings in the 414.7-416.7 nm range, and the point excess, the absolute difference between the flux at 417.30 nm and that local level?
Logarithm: 0.9412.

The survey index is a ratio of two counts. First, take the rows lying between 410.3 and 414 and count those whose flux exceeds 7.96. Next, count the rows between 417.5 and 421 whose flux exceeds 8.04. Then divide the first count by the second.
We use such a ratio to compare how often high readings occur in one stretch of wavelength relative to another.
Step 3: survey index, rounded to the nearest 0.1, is 1.5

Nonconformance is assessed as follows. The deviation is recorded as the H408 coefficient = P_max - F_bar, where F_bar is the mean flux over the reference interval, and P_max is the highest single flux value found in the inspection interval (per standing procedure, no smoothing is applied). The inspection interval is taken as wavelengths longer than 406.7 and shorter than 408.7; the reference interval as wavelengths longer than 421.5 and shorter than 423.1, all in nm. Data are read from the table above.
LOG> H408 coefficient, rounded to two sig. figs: 0.21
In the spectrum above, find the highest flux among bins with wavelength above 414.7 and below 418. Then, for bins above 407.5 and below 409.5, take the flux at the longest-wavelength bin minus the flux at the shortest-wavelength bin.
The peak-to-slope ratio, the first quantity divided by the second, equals -32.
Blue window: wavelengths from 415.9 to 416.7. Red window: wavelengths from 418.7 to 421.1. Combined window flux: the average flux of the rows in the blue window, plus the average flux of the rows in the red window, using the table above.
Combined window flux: 16.3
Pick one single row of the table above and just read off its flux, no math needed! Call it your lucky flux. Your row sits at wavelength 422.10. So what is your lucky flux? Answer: 7.984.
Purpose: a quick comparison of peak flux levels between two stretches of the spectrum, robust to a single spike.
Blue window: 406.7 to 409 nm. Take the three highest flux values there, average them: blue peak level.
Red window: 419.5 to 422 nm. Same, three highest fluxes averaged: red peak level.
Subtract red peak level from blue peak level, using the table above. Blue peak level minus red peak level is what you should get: -0.1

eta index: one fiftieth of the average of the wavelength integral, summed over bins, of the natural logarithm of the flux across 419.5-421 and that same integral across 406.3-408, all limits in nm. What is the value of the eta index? 0.0666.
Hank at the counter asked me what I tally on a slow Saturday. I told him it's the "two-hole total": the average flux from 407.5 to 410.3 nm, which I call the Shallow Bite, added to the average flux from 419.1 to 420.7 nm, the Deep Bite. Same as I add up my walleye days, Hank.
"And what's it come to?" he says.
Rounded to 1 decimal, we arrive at 15.4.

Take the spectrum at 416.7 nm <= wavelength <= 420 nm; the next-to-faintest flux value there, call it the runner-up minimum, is 7.912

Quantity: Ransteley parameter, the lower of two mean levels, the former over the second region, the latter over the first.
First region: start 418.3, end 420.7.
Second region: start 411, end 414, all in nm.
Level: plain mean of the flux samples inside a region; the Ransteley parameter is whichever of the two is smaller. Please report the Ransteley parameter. 7.97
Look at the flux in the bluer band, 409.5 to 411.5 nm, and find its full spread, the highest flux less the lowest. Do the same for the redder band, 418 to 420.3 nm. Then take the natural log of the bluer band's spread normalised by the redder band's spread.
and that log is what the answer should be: 2.3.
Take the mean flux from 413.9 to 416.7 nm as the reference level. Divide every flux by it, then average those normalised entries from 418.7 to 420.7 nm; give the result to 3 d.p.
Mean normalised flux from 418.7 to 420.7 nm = 0.978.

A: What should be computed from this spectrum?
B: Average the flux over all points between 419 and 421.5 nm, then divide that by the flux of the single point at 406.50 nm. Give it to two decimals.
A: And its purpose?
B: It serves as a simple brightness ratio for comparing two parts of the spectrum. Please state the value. 0.99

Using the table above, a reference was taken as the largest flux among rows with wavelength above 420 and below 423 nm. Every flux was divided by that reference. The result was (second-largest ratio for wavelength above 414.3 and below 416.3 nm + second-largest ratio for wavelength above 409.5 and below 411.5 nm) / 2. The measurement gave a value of 0.98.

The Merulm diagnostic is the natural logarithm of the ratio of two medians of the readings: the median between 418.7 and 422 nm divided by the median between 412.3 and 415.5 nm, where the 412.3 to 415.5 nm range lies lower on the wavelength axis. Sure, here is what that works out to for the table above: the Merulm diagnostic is -0.01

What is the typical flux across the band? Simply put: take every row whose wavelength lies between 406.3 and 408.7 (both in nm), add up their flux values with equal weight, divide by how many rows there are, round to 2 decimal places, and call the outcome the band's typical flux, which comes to 7.97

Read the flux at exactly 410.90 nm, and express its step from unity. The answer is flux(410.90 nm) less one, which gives 6.75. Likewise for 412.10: 6.98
